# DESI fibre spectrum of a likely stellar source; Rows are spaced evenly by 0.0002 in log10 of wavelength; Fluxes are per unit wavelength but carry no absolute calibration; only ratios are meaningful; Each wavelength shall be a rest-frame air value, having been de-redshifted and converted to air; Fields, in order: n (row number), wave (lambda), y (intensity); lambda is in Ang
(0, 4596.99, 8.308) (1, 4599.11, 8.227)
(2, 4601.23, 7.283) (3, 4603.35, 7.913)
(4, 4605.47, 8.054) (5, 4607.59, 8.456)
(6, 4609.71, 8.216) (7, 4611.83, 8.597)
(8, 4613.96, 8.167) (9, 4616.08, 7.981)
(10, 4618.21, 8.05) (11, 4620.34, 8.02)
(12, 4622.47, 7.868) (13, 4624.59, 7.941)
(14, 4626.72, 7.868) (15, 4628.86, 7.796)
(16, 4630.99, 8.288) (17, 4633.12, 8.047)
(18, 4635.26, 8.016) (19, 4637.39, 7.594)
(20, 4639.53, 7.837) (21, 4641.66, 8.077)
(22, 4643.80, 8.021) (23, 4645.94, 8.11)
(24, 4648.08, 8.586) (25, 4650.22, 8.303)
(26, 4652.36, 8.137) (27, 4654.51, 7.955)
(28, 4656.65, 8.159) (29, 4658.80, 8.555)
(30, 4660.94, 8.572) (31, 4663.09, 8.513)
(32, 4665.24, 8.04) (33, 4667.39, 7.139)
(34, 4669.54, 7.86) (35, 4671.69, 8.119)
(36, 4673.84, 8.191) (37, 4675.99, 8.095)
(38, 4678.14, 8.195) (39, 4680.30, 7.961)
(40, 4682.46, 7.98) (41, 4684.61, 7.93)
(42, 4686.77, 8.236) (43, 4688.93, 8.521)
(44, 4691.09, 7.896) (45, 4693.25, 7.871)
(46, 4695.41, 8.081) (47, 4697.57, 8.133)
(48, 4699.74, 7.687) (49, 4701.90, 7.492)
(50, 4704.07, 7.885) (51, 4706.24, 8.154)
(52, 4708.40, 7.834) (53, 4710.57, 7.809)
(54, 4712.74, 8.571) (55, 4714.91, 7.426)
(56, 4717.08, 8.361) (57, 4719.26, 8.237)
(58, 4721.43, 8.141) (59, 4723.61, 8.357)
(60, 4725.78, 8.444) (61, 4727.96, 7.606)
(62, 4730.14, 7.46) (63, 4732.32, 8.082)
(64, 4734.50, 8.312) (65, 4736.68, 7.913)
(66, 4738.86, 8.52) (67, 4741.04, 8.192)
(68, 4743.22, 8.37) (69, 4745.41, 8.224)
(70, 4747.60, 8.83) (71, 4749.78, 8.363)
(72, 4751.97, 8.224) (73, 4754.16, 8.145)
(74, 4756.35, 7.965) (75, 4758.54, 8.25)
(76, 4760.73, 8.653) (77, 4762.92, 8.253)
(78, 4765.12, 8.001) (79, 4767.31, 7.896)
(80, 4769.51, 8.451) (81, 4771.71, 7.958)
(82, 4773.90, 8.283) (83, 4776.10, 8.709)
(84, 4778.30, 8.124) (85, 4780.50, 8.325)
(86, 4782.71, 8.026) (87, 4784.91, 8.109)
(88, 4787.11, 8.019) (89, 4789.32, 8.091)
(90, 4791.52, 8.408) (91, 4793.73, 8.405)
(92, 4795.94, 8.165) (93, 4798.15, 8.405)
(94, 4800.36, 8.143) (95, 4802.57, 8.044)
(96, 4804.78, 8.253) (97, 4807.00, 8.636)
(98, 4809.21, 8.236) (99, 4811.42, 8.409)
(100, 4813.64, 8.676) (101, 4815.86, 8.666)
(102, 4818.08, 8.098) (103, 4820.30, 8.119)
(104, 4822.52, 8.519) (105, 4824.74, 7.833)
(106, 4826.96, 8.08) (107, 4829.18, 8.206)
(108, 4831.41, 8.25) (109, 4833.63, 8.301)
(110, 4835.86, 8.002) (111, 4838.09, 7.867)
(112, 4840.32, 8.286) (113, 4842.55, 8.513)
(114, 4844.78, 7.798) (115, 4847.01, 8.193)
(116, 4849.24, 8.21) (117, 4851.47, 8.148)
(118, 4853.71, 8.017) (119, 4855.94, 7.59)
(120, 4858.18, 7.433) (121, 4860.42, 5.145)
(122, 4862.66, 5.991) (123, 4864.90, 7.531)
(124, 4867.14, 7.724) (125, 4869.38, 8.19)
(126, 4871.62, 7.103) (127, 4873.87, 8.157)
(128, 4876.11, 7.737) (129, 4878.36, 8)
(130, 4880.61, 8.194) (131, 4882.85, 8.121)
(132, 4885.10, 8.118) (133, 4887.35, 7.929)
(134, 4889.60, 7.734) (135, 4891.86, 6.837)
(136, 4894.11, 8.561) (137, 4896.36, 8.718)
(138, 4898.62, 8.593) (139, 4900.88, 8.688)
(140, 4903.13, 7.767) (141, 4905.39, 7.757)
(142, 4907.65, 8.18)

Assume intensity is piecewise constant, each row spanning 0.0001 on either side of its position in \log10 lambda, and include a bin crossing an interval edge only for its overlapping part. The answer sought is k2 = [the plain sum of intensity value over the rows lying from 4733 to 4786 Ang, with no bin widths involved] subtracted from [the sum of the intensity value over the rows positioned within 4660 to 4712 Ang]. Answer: -6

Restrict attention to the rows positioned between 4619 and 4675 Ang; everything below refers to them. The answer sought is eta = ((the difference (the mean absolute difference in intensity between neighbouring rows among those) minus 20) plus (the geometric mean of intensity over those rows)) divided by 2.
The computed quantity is -5.84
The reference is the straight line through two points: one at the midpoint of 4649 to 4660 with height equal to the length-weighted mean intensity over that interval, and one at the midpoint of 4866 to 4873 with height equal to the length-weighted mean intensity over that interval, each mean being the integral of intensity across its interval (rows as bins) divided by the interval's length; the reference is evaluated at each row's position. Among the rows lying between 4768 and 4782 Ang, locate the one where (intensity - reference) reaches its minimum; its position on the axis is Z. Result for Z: 4771.71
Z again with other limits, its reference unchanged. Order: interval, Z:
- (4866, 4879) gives 4871.62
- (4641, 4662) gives 4654.51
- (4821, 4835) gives 4824.74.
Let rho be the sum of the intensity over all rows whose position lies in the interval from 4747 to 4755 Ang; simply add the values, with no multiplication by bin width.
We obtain 33.6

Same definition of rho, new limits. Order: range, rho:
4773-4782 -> 33.4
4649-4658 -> 32.6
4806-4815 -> 34.0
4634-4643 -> 31.5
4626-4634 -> 32.0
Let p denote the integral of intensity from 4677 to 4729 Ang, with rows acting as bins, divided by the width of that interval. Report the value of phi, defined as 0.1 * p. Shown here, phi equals 0.803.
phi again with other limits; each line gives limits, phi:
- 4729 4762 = 0.823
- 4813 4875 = 0.787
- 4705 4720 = 0.805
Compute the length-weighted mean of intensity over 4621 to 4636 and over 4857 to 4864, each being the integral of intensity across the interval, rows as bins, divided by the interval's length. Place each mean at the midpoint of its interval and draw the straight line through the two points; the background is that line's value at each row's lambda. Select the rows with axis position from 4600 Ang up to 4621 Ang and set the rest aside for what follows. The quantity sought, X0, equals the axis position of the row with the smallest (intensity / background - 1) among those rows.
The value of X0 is 4601.23 Ang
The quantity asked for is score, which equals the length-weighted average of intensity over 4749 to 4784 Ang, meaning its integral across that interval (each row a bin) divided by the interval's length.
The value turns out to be 8.22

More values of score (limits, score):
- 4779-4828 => 8.26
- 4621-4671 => 8.06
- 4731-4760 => 8.26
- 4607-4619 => 8.24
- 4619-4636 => 7.98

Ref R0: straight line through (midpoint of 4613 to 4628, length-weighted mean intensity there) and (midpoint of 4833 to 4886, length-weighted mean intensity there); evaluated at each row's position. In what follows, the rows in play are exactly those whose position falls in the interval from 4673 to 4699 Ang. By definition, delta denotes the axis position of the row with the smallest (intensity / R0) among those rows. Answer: 4693.25 Ang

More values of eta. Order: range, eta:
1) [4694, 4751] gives -5.76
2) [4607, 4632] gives -5.85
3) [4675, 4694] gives -5.86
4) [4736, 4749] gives -5.65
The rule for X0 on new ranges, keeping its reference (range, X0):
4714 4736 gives 4714.91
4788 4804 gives 4789.32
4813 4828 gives 4824.74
